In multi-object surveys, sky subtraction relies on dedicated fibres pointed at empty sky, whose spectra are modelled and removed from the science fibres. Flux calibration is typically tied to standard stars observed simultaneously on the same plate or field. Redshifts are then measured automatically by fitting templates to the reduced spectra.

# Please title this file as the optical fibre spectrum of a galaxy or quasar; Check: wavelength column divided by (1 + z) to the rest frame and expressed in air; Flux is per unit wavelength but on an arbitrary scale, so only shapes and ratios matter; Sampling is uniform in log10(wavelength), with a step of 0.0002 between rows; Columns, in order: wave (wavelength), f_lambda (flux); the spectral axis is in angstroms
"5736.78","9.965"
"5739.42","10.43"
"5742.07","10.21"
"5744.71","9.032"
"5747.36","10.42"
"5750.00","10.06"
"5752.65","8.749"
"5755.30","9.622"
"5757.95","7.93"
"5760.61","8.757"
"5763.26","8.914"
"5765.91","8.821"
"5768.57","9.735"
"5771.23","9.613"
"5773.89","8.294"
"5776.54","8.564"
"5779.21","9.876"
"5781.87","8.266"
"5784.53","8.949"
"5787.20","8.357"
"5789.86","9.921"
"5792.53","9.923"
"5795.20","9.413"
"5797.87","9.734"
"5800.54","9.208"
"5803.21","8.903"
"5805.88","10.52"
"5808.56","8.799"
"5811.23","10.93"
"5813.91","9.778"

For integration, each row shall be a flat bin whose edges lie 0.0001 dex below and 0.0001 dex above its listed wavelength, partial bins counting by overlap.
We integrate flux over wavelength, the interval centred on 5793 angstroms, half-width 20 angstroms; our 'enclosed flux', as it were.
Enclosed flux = 373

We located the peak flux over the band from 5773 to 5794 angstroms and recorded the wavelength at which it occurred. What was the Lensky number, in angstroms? 5792.53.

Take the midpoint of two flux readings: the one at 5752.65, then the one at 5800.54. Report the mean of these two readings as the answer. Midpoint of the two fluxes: 8.98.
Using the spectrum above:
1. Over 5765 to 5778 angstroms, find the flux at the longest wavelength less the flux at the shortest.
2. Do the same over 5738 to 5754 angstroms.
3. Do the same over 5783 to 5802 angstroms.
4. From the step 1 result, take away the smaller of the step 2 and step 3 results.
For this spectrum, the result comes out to 1.4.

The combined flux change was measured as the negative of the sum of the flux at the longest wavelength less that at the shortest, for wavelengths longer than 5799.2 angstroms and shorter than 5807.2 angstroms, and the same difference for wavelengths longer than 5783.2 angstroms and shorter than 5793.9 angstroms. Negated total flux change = -2.3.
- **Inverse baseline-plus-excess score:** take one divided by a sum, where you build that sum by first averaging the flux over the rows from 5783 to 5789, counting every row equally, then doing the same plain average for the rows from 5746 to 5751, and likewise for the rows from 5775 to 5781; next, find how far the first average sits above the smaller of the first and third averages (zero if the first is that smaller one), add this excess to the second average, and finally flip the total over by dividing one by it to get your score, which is 0.098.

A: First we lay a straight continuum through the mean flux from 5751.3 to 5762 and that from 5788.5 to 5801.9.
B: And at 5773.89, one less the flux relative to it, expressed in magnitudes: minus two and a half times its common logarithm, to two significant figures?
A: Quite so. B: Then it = 2.6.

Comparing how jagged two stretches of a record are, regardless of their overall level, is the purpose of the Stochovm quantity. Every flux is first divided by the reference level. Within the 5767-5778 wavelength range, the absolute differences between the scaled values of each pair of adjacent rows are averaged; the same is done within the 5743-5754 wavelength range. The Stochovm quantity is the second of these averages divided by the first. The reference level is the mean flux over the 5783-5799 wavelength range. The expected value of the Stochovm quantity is 1.8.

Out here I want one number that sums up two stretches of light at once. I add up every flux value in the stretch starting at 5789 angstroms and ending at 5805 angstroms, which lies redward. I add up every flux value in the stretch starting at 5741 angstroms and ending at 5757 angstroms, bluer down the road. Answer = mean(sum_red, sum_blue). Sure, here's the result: 57.6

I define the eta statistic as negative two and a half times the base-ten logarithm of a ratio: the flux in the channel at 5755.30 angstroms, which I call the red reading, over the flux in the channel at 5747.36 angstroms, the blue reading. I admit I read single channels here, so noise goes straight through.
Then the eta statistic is 0.09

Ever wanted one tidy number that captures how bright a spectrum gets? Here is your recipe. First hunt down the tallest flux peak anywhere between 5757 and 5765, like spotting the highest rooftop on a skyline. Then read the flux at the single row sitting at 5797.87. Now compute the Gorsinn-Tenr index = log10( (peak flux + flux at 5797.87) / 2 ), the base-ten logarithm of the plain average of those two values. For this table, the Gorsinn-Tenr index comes 0.97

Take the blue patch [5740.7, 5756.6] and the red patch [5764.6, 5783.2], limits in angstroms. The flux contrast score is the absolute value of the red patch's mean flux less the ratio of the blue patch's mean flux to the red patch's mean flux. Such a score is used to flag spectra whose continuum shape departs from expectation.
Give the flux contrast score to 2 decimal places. 7.95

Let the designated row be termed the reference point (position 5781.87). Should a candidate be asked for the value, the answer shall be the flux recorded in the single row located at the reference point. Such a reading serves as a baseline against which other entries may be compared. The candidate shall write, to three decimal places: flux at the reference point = 8.266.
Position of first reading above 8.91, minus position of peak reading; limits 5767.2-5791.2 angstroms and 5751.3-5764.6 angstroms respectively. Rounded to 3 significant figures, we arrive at 13.3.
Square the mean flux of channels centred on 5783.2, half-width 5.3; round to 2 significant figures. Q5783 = 79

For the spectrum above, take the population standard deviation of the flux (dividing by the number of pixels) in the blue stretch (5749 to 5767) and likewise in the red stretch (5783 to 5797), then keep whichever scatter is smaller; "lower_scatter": 0.60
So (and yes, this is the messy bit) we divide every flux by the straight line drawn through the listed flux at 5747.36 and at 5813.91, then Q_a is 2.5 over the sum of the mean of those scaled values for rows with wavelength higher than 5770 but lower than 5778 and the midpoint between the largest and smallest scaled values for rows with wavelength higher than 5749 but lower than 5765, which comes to 1.44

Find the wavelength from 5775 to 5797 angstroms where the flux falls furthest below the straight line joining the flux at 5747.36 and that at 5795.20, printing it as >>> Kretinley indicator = 5781.87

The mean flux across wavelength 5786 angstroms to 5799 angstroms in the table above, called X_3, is 9.5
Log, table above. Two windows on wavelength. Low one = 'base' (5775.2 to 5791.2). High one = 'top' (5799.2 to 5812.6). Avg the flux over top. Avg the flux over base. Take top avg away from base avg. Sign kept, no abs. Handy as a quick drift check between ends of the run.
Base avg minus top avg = -0.68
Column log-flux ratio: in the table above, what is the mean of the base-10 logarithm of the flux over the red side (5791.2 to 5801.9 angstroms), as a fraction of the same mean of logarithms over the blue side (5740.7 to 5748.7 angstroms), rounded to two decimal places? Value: 0.99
